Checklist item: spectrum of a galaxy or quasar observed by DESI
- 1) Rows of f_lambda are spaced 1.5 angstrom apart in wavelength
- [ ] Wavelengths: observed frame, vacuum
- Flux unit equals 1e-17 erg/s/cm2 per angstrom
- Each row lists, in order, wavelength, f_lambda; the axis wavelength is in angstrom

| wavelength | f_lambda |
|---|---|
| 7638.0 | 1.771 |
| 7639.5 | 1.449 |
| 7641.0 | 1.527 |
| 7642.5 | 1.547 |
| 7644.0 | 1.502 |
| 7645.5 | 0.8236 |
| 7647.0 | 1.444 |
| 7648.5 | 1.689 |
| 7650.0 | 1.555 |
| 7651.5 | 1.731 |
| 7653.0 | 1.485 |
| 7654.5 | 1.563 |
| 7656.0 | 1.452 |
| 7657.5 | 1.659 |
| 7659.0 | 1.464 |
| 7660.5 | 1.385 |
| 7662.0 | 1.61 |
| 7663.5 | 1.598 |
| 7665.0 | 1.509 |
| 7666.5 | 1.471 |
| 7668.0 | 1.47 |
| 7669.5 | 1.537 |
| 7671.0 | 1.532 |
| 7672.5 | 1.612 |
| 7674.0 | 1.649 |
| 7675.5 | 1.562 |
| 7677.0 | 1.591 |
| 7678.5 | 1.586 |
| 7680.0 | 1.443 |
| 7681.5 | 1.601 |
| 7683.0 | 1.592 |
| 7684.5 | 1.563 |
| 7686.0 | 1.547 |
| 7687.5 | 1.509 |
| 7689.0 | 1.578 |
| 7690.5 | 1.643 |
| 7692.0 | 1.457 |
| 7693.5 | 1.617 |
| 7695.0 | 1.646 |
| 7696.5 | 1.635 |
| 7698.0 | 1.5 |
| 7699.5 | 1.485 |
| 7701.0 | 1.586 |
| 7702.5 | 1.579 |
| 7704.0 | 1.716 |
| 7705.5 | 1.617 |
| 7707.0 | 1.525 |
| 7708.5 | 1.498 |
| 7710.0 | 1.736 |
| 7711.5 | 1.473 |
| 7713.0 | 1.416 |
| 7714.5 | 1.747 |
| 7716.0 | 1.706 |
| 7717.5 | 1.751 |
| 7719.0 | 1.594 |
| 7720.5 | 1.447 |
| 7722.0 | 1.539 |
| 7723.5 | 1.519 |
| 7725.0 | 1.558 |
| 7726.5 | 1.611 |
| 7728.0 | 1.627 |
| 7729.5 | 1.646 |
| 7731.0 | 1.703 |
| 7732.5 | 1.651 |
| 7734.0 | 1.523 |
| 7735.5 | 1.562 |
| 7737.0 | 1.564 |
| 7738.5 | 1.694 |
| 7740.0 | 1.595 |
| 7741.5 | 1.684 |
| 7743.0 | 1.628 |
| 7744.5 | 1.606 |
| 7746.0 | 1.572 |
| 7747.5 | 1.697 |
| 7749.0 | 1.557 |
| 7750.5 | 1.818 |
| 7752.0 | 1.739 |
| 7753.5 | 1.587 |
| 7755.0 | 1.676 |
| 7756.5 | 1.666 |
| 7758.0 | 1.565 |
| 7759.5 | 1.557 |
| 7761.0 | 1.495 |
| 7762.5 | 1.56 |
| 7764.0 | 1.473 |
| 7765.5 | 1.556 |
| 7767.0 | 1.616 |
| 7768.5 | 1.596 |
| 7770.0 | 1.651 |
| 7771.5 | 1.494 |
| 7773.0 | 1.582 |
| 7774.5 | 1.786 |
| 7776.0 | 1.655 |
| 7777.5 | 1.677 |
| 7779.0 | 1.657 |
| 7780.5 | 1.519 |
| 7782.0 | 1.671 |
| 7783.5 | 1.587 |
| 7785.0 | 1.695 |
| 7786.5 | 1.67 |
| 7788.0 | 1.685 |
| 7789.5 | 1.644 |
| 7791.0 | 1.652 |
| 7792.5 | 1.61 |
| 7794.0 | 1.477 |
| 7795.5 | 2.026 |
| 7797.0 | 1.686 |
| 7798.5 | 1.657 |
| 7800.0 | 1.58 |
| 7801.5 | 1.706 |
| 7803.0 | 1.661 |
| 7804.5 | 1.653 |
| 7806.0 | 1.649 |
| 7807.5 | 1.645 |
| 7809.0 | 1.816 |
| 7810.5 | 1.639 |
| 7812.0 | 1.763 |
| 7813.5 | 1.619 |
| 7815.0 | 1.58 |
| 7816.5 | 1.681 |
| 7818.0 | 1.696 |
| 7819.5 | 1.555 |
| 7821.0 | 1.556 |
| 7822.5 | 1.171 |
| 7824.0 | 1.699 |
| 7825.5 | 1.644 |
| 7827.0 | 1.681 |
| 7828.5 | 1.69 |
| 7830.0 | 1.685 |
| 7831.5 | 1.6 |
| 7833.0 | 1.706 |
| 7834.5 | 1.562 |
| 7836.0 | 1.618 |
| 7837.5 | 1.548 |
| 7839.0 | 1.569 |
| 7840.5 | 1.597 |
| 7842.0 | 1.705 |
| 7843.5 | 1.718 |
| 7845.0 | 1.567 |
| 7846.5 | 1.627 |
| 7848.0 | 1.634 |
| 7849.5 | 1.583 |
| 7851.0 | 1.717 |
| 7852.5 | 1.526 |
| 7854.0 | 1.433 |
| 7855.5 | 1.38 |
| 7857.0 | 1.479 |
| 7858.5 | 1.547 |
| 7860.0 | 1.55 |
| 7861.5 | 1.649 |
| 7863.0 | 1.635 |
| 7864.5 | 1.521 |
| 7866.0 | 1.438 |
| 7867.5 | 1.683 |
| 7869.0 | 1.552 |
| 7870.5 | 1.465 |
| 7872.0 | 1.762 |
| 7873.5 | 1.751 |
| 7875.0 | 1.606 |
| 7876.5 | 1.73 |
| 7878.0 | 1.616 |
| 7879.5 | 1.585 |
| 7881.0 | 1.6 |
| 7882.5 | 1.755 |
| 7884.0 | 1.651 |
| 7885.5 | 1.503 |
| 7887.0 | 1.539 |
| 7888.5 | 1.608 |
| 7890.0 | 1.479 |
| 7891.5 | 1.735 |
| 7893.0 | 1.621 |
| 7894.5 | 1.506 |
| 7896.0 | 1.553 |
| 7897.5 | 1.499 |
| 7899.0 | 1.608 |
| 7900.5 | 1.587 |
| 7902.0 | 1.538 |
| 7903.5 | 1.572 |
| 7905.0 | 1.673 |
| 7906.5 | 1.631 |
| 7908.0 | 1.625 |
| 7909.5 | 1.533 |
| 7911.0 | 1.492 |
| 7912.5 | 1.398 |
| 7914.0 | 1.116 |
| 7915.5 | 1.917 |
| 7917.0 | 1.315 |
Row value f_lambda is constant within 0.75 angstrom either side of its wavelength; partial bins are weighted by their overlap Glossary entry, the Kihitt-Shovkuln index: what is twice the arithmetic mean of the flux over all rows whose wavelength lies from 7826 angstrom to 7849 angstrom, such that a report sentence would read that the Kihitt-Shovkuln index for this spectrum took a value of 3.27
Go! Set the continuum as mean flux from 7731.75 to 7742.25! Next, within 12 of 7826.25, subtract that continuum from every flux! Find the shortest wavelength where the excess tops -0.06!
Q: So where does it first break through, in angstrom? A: 7815.0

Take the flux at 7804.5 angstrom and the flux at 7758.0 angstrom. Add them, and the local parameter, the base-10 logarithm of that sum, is 0.508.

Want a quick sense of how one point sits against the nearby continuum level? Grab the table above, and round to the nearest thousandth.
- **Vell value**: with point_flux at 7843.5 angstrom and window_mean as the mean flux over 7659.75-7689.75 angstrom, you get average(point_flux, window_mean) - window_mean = 0.085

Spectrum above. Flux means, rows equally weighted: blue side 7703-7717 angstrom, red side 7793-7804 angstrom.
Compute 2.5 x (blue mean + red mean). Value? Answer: 8.22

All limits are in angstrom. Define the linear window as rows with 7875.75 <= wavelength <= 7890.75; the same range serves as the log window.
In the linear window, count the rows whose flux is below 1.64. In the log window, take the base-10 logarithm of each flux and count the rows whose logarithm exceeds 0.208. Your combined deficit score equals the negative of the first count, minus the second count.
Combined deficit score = -11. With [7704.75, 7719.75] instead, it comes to -11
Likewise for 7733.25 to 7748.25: -11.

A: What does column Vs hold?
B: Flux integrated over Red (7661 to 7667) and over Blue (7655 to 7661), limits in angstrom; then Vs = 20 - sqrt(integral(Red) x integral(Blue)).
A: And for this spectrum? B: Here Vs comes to 10.9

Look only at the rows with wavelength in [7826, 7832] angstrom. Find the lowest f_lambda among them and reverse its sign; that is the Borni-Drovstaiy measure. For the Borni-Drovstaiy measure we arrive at -1.60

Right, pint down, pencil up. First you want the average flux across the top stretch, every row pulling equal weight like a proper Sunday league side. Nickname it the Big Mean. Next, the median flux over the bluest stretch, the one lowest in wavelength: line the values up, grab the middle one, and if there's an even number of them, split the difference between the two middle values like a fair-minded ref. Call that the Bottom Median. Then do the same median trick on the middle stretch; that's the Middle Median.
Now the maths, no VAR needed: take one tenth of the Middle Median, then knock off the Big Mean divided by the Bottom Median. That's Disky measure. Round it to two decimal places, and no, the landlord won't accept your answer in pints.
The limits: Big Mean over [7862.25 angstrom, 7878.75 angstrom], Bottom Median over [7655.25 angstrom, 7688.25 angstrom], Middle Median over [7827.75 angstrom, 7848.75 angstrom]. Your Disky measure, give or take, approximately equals -0.88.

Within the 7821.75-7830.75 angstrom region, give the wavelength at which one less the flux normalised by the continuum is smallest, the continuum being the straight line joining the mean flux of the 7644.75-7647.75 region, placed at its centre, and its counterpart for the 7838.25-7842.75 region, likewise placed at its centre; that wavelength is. 7824.0 angstrom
